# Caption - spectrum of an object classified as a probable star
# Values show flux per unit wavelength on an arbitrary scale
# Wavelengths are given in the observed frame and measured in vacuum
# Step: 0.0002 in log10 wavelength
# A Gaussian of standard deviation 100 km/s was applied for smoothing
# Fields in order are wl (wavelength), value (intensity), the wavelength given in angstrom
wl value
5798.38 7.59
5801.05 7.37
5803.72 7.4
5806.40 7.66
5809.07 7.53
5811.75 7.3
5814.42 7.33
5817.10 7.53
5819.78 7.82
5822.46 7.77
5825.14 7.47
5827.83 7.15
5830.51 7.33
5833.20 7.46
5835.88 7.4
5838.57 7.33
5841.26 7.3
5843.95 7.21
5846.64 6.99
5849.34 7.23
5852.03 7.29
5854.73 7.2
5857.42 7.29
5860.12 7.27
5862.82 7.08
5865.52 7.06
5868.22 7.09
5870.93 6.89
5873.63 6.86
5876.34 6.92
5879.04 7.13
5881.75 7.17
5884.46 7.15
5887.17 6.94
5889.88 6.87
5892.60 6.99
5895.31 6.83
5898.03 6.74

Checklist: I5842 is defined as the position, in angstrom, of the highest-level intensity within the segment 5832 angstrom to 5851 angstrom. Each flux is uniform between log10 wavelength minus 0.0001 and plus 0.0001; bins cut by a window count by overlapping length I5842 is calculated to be 5833.20 angstrom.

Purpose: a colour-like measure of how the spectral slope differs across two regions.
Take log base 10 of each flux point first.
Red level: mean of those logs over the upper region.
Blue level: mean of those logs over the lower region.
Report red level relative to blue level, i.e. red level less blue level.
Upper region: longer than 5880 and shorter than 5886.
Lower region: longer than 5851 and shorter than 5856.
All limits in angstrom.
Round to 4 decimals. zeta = -0.0051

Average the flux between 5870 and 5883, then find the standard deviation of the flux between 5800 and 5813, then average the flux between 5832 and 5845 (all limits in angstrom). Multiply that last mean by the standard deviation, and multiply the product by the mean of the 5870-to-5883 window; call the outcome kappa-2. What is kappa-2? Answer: 7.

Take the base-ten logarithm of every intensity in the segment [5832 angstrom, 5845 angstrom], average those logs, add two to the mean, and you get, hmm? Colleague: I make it 2.87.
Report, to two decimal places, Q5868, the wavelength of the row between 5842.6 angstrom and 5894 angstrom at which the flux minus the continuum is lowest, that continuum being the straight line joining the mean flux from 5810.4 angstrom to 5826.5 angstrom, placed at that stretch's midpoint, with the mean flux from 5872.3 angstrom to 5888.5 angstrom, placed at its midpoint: 5846.64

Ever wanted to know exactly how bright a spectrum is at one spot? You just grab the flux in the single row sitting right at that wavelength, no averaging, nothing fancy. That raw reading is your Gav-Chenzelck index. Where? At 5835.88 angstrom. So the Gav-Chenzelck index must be 7.4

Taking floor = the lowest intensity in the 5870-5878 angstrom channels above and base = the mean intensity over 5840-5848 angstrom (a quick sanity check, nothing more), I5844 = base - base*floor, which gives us -42.0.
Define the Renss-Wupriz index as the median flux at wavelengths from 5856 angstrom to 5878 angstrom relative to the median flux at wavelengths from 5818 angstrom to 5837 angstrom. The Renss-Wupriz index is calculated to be 0.95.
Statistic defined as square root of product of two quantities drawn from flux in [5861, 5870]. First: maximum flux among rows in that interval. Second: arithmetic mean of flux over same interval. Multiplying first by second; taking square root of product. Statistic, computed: 7.1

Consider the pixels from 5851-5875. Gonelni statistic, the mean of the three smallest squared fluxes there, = 48.1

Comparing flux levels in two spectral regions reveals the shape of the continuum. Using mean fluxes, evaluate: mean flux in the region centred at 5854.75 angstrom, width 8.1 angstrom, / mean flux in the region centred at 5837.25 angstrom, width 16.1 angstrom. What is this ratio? 0.99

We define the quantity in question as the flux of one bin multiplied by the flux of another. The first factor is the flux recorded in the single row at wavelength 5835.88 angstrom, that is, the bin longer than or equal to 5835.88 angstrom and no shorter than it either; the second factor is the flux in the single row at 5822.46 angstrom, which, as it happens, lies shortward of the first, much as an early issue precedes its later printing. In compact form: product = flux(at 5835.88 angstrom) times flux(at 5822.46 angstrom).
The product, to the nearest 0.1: 57.5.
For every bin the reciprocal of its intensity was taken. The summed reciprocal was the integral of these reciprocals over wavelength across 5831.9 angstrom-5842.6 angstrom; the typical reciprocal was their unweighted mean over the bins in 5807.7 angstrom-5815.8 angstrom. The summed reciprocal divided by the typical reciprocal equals 11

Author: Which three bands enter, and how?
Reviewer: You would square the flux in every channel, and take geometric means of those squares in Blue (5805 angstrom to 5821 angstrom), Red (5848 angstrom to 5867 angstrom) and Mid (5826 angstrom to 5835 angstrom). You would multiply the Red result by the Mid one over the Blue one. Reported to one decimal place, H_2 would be 49.0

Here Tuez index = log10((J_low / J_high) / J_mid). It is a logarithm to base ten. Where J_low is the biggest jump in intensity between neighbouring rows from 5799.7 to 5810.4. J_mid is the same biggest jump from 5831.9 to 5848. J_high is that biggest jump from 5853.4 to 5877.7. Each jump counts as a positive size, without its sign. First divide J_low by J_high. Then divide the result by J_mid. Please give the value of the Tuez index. 0.77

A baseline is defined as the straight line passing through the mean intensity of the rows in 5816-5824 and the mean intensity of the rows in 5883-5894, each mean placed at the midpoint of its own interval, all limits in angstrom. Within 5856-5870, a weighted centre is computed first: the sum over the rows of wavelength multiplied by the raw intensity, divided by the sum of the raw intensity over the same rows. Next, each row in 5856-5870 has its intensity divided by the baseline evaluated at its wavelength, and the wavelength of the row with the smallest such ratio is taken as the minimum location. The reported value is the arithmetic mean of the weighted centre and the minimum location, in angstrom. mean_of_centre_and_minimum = 5862.8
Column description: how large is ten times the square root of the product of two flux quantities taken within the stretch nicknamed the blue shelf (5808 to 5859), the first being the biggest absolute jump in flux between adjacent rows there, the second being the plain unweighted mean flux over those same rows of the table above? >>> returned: 15.4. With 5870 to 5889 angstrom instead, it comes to 12.1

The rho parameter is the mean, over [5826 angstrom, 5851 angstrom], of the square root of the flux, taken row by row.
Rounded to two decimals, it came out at 2.70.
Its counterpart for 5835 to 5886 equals 2.67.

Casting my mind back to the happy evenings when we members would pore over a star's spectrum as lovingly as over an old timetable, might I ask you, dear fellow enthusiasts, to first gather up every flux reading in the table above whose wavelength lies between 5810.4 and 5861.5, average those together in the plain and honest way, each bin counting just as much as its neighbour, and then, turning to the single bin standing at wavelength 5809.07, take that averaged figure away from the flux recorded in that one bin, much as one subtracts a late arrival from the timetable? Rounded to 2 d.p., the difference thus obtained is 0.18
